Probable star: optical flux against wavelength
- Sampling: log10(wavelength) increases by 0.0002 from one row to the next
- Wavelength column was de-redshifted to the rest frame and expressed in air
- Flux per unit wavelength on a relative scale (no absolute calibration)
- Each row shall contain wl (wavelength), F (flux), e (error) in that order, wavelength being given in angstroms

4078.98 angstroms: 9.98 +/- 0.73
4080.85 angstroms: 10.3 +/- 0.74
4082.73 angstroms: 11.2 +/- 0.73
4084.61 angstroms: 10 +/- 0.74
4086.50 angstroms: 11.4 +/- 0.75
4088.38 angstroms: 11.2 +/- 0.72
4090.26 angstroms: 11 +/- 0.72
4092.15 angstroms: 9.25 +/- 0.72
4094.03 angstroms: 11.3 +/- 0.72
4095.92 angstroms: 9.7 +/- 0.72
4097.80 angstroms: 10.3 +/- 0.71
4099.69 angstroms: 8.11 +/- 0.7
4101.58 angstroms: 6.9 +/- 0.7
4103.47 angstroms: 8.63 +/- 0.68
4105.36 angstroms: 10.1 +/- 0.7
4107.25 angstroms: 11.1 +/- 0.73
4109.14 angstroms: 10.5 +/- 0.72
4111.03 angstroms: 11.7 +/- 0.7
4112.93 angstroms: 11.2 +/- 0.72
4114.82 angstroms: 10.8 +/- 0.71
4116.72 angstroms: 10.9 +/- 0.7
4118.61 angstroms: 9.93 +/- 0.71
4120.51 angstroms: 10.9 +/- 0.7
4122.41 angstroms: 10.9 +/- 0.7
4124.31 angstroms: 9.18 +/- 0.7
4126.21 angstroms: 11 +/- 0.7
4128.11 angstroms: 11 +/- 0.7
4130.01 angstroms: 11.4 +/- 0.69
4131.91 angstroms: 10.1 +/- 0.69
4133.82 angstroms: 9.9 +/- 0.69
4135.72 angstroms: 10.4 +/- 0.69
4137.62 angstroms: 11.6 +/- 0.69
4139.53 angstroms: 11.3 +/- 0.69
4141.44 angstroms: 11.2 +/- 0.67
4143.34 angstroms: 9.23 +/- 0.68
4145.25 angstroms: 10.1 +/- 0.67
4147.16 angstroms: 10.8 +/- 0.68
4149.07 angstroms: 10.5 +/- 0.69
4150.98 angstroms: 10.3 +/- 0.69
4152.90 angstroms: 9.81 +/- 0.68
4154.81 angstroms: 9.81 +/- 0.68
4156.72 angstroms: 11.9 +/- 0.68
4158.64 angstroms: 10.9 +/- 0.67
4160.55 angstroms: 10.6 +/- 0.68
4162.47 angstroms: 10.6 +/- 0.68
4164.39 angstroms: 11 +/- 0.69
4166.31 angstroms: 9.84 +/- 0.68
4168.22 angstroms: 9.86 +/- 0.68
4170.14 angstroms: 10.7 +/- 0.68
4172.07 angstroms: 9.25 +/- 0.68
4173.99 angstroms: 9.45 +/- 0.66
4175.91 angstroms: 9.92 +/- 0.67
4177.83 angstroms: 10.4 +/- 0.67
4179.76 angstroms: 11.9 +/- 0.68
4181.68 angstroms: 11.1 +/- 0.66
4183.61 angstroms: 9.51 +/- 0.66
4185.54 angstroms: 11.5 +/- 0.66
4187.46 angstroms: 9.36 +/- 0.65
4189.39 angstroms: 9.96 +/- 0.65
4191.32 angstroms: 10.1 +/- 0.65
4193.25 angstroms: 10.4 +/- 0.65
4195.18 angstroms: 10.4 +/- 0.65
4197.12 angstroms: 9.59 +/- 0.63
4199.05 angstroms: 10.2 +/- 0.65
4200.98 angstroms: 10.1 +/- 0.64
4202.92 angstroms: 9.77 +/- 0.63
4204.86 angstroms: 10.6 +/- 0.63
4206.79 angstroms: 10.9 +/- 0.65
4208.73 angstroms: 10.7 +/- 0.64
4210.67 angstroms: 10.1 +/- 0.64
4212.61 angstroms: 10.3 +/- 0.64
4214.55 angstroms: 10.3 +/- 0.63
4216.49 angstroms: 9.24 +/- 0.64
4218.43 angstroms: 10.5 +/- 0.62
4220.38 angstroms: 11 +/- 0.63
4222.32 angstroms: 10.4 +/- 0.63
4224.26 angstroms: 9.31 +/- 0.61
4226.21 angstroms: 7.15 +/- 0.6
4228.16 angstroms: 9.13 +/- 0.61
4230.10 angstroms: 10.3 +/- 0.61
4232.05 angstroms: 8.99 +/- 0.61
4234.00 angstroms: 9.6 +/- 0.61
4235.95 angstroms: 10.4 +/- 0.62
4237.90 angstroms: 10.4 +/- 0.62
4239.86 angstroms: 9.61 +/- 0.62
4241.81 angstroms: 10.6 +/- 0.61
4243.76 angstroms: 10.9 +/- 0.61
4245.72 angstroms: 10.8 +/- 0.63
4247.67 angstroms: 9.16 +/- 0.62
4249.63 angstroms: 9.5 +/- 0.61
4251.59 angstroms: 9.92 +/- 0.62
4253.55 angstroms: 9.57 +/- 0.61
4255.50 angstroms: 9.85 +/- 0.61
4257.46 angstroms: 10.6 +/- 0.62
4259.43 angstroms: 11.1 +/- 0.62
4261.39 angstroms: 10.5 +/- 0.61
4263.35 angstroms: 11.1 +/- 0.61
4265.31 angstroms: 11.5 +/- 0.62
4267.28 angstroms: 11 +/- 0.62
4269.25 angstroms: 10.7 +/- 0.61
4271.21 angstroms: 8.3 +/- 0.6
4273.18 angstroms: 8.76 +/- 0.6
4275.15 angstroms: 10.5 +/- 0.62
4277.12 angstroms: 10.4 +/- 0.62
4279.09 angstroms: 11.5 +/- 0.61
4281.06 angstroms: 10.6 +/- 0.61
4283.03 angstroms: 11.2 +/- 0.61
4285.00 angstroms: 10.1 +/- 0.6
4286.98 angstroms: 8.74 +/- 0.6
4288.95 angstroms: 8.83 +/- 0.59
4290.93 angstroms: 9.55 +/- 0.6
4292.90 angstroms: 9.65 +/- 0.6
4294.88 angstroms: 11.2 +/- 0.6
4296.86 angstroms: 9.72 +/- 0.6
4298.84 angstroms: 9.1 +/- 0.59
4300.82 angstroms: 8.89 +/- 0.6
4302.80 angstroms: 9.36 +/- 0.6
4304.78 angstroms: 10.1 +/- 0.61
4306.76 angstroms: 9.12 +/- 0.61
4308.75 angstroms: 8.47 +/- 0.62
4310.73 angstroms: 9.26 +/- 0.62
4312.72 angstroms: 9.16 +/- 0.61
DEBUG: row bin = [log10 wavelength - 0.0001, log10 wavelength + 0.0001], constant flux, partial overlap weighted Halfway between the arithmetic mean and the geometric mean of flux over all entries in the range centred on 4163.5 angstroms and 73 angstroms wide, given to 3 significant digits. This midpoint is 10.4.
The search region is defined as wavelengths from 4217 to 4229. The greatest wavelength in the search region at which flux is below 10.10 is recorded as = 4228.16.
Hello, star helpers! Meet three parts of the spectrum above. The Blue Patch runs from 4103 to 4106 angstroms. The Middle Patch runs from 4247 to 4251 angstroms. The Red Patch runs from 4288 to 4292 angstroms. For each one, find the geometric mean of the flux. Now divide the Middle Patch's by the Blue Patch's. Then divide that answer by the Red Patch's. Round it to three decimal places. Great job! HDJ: 0.109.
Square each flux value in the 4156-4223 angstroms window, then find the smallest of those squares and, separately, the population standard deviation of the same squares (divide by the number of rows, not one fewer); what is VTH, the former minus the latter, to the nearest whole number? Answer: 71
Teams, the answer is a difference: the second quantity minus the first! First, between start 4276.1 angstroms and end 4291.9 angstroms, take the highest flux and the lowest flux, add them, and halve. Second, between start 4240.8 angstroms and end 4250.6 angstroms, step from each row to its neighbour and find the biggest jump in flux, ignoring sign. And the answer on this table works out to -8.5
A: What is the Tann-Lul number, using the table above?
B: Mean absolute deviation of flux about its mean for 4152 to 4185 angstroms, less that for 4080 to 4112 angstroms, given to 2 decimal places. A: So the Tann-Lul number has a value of -0.33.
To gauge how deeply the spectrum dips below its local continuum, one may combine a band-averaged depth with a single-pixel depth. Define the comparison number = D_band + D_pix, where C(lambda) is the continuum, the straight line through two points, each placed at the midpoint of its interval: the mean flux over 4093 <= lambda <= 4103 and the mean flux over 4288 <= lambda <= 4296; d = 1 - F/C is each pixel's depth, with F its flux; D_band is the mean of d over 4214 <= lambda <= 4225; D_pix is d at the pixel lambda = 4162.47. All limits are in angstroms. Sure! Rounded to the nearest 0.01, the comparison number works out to -0.18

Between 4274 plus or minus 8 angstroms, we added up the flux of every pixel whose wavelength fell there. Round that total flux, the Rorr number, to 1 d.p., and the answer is 81.8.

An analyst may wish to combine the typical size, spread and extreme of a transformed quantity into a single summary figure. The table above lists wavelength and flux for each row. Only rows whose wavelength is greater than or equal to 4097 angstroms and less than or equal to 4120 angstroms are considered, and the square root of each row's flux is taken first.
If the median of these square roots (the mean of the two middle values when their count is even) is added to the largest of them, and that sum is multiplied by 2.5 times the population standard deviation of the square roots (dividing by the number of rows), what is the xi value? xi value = 3.7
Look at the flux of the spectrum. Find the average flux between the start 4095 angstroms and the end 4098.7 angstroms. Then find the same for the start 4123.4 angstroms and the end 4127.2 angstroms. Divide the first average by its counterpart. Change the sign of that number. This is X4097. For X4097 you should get -0.99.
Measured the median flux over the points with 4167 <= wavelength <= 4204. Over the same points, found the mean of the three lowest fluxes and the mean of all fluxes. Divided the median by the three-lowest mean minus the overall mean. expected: -12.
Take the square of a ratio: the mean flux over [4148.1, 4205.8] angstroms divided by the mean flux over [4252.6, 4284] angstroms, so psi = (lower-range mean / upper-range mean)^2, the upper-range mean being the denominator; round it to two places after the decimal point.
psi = 0.97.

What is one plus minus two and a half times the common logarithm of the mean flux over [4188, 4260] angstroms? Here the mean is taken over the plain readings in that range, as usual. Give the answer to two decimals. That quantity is -1.50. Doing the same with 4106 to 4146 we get -1.57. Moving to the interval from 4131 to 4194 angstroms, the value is -1.54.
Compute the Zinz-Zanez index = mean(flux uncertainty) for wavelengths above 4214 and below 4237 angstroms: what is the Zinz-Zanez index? 0.62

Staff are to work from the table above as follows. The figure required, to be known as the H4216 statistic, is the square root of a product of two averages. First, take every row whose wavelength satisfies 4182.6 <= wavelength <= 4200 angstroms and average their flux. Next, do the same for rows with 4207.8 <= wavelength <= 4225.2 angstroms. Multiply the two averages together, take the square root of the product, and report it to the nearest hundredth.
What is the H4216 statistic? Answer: 10.16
